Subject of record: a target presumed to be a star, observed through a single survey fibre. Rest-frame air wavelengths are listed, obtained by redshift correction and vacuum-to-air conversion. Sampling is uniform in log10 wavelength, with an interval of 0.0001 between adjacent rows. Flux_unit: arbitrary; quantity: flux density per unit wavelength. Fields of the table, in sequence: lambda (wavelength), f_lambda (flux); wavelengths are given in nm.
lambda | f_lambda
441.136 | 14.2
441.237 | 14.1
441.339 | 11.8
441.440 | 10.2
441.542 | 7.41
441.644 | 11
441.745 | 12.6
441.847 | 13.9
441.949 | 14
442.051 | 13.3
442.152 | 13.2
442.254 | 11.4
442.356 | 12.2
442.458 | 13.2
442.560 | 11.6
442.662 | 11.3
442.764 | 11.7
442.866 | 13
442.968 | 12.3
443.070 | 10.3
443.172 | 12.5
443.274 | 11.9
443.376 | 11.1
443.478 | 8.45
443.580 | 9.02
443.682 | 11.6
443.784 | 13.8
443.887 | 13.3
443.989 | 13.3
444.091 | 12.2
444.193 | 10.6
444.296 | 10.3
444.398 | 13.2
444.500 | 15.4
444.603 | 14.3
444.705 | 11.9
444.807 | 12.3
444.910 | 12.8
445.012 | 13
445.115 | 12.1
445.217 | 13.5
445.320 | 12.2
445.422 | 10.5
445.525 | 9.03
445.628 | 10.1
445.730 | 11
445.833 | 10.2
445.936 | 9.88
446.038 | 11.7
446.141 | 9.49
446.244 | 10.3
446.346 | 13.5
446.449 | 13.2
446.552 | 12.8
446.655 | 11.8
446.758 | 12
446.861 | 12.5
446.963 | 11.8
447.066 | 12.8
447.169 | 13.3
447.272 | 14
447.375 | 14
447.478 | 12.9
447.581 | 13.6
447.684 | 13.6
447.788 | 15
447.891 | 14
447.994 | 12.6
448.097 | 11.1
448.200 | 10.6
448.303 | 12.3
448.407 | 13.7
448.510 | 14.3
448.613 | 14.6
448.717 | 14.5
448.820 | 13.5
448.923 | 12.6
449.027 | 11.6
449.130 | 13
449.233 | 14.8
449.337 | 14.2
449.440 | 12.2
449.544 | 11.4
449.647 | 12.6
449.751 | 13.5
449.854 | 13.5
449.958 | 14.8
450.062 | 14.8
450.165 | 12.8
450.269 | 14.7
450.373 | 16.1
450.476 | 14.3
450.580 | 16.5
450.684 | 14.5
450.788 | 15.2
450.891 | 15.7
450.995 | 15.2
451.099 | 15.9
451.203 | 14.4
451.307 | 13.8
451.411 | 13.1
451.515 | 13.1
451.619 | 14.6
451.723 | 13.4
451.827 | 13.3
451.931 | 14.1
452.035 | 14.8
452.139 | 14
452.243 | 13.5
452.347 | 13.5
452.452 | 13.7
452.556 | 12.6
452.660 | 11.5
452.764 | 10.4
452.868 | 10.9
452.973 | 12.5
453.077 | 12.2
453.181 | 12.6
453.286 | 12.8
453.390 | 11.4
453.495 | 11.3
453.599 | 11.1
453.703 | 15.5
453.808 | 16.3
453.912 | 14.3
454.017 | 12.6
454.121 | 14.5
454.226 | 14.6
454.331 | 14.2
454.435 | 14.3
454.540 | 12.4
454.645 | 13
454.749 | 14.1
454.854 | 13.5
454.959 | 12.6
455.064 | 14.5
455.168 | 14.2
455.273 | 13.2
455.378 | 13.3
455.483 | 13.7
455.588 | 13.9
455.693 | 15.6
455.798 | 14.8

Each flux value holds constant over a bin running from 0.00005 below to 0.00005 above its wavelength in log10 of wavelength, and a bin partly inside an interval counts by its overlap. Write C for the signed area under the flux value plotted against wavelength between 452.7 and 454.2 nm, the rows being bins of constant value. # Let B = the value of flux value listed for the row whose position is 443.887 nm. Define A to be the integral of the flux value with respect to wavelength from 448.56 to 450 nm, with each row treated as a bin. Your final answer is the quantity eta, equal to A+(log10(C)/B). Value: 19.3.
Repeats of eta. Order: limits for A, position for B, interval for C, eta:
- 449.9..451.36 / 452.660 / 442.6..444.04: 21.9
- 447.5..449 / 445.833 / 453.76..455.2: 20.0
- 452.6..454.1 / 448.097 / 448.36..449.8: 19.0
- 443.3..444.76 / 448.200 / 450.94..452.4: 17.7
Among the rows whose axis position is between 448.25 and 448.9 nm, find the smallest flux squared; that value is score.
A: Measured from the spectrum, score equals 151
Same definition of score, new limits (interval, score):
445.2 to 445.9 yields 82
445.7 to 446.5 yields 90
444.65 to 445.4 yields 142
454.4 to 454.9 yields 154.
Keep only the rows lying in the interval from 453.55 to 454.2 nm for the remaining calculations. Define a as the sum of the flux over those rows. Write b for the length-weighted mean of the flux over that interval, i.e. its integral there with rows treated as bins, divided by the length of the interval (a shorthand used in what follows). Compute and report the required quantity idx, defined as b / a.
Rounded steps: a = 84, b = 14.1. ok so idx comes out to 0.167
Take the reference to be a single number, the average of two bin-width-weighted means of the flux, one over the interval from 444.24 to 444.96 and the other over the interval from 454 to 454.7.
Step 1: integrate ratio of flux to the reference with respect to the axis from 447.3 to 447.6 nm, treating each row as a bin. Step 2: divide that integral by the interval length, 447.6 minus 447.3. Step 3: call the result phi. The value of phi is 1.02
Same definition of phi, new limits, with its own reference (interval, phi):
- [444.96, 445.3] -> 0.96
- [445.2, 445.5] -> 0.87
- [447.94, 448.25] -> 0.86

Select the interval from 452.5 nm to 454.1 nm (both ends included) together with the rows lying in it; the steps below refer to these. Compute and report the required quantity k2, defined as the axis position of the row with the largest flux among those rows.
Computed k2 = 453.808 nm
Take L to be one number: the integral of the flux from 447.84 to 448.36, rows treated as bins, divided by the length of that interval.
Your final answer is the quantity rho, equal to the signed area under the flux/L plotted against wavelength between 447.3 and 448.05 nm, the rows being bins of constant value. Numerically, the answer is 0.84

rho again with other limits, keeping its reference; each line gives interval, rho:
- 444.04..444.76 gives 0.75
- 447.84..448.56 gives 0.75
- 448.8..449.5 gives 0.76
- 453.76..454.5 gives 0.88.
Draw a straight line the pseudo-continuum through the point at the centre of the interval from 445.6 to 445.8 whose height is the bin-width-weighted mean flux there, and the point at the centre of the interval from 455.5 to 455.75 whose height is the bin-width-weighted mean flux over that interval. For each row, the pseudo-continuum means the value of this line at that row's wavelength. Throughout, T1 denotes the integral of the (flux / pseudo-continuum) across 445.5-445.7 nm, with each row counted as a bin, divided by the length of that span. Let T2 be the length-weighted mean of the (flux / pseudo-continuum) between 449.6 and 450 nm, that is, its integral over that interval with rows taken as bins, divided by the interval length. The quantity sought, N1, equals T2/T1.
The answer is 1.19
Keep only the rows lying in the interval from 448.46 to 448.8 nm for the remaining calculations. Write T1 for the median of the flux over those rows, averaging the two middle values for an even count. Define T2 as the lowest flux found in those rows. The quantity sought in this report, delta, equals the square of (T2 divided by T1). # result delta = 0.97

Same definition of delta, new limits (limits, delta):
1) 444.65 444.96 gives 0.94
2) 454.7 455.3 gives 0.83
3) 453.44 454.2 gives 0.60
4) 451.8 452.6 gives 0.86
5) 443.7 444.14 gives 0.84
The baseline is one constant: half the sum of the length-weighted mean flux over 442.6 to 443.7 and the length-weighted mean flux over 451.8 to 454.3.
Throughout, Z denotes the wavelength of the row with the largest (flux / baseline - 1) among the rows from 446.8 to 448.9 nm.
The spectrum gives 447.788 nm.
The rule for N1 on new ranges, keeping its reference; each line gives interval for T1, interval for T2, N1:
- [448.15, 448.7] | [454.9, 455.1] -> 0.83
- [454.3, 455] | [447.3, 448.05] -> 1.27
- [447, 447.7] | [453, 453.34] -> 0.77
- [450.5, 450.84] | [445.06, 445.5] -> 0.94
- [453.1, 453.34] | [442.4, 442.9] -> 1.40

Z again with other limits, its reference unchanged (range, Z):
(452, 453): 452.035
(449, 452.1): 450.580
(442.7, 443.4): 442.866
